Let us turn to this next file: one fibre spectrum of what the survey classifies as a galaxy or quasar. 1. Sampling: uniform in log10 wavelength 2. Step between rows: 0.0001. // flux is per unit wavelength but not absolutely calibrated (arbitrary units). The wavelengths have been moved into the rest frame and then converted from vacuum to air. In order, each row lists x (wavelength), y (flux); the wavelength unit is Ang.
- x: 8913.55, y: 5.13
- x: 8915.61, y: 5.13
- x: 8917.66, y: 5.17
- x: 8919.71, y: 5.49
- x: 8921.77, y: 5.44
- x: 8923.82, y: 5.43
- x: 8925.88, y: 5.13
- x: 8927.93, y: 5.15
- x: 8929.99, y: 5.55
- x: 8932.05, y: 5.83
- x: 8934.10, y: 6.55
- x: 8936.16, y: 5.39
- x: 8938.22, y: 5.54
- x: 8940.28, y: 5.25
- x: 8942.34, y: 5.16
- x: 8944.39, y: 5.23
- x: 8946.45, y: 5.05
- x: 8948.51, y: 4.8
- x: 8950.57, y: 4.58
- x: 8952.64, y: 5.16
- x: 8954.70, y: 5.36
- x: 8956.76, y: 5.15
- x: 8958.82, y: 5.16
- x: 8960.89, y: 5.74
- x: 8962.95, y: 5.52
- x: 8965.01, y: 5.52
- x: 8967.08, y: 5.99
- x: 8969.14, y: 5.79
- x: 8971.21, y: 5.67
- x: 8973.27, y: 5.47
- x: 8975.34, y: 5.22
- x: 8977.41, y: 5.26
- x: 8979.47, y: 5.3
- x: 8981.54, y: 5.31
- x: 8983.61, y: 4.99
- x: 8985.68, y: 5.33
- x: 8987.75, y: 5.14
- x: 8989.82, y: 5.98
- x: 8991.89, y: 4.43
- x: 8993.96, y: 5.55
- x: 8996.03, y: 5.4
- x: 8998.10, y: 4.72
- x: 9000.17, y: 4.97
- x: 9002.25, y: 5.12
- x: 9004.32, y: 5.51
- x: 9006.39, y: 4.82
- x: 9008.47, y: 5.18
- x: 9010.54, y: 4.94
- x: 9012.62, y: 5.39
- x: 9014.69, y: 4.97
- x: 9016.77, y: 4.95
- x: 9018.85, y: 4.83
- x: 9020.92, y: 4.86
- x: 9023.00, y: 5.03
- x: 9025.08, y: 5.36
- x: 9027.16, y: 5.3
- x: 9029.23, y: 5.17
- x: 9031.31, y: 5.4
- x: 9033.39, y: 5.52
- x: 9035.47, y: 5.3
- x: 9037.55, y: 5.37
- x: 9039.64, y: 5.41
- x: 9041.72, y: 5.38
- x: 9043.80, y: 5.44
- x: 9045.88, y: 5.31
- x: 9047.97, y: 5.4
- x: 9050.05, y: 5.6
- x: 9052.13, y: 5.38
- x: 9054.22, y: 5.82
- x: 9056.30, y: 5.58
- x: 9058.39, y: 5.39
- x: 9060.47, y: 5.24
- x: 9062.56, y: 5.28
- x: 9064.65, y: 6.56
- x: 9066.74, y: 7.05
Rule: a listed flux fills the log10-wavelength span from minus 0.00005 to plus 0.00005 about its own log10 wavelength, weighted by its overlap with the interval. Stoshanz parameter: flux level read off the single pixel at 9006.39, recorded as 4.82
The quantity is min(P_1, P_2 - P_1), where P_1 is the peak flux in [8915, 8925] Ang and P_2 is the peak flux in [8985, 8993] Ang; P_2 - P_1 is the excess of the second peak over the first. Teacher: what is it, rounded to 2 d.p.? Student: 0.49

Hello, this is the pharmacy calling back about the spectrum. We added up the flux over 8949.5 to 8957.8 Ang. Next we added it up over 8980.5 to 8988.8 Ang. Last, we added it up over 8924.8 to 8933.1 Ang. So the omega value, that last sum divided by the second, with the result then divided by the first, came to 0.051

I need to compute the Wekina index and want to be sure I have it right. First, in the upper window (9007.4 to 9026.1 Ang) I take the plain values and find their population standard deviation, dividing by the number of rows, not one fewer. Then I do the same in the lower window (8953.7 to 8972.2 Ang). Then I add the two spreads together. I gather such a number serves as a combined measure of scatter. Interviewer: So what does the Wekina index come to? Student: 0.46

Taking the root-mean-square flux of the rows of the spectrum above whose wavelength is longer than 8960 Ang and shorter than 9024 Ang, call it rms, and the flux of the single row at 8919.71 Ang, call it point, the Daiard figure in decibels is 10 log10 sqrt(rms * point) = 7.31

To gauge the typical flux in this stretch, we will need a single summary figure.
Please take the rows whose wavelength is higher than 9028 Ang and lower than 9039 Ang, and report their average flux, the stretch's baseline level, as 5.35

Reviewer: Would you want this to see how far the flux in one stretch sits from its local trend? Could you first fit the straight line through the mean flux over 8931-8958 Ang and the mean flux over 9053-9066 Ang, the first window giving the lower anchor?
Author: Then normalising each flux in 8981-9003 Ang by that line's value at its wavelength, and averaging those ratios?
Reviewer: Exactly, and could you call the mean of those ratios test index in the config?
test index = 0.95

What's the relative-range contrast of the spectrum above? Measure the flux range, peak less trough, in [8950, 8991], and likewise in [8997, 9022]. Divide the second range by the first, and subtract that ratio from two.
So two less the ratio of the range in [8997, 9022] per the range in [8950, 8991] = 1.44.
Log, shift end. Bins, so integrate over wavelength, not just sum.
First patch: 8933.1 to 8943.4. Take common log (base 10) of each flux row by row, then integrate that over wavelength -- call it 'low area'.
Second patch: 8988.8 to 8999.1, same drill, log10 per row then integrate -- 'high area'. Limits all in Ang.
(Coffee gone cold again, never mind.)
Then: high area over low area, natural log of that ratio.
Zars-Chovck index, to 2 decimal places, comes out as -0.04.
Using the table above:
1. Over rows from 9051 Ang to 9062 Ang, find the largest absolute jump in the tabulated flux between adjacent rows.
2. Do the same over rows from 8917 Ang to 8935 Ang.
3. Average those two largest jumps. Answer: 0.58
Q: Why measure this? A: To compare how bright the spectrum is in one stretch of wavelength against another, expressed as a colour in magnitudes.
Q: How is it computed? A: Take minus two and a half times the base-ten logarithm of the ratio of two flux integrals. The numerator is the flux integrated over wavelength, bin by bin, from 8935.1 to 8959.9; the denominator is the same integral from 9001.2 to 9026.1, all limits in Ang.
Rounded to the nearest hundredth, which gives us -0.01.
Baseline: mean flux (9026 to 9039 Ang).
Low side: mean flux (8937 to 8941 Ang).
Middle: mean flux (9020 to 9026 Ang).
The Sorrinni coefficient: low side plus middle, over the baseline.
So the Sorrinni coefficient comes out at 1.96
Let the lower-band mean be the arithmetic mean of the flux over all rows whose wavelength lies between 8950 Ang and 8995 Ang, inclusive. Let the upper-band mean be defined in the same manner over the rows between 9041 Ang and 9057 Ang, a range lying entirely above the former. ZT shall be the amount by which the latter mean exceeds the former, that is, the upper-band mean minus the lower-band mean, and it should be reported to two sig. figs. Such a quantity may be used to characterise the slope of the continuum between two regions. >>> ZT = 0.14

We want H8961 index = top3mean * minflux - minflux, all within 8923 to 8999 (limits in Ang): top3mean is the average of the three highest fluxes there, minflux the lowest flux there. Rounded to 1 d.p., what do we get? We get 22.9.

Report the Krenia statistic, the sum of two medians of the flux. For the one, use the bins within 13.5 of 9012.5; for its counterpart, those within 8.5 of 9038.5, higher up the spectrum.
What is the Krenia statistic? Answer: 10.4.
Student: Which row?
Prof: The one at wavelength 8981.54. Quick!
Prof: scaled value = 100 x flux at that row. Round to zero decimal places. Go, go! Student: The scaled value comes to 531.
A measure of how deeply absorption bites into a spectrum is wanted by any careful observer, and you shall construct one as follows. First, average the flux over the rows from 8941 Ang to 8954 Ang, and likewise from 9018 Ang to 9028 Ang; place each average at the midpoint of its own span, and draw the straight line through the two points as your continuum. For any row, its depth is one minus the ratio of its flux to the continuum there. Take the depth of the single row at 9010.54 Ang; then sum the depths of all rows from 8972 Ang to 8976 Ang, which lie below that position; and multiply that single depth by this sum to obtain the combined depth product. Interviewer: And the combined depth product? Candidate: -0.003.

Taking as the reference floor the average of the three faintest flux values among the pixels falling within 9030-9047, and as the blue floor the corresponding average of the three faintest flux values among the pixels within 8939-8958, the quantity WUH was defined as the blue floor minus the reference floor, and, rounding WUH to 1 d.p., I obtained -0.5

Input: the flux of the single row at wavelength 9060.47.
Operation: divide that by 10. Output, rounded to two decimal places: 0.52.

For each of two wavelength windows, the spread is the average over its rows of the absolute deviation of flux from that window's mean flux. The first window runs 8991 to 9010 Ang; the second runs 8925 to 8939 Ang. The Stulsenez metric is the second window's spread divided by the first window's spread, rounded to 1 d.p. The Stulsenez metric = 1.1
